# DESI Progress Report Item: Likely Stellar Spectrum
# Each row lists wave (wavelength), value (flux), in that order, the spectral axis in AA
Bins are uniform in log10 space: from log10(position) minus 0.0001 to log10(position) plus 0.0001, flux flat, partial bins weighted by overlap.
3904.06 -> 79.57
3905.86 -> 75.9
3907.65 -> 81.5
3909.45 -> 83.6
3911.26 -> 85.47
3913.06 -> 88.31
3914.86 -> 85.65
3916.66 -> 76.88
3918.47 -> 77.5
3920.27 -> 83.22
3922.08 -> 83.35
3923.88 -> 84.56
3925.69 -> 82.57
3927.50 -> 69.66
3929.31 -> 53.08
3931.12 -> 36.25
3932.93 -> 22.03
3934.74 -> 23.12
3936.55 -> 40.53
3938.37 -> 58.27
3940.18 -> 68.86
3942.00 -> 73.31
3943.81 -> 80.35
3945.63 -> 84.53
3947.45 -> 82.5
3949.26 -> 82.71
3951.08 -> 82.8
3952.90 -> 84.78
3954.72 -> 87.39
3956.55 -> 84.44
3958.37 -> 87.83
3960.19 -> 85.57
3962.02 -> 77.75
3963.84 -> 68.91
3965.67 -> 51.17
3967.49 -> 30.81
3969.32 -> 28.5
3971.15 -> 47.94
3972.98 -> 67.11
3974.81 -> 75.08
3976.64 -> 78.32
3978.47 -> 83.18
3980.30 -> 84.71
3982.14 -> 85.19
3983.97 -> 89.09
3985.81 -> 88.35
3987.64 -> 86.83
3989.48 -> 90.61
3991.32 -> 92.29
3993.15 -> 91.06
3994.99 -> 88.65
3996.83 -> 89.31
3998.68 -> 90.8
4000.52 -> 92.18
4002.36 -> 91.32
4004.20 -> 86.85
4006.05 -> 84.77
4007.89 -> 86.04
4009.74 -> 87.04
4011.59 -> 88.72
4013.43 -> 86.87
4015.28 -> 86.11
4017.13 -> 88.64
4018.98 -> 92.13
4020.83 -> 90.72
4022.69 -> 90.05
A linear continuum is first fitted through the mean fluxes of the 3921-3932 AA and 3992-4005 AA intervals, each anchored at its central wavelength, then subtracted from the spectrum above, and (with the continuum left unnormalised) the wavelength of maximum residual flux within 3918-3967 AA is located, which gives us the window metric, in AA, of 3923.88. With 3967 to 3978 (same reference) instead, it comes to 3976.64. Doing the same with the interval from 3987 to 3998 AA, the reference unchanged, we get 3991.32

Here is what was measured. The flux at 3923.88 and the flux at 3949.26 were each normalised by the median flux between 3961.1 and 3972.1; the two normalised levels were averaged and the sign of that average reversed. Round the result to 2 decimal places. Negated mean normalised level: -1.69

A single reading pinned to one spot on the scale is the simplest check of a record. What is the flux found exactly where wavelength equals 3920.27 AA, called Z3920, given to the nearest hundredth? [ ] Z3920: 83.22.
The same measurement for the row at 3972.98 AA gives 67.11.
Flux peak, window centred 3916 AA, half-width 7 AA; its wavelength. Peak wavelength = 3913.06 AA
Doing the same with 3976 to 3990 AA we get 3989.48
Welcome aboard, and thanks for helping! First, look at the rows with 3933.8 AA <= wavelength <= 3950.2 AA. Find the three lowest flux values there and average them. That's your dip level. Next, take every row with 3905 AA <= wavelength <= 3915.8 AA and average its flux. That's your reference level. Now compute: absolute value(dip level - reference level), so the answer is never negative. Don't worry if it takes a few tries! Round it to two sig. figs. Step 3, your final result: 43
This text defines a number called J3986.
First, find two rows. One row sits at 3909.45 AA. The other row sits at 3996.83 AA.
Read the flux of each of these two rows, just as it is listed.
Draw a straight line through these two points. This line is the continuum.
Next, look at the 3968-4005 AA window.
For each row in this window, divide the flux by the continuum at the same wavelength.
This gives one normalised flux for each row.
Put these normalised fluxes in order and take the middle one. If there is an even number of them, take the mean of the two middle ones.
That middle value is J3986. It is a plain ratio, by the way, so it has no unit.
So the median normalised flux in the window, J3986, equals 0.99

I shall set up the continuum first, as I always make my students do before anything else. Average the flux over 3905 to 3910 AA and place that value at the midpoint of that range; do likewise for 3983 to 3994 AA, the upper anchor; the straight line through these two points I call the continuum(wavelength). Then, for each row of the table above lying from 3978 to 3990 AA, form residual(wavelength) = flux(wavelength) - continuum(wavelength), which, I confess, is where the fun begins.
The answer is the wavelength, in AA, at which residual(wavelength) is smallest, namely 3978.47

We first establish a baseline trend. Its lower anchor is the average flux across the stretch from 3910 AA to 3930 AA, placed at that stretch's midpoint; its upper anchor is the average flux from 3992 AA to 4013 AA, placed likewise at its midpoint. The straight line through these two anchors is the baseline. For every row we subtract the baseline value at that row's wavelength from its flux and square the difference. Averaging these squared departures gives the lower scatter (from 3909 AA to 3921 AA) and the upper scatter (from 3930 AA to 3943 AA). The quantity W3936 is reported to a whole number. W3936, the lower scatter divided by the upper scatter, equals 0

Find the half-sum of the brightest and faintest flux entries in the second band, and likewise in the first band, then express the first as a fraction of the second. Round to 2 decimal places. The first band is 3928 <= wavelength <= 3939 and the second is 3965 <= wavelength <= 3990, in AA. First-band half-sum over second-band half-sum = 0.67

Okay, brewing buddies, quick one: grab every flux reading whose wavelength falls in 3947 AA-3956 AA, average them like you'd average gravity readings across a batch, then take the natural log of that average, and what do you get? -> 4.43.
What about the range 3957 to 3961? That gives 4.46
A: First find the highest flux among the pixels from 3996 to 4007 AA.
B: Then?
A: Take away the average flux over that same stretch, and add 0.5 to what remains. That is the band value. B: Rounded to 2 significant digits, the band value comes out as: 3.5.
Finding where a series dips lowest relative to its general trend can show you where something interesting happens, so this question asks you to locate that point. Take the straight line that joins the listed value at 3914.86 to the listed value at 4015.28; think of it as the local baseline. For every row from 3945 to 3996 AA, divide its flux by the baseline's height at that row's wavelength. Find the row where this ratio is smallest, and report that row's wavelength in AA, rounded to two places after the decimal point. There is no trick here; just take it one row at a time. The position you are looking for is 3969.32 AA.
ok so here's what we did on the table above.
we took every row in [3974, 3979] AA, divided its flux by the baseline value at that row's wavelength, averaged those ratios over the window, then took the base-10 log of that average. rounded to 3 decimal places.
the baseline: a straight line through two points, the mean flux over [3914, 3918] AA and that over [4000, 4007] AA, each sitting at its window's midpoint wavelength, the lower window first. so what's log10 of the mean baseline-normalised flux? -0.040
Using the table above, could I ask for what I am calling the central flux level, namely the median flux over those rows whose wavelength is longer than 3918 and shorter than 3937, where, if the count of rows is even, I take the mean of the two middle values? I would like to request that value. 70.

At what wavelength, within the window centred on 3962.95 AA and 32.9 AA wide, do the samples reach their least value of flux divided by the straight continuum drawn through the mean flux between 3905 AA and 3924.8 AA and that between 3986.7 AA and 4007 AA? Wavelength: 3969.32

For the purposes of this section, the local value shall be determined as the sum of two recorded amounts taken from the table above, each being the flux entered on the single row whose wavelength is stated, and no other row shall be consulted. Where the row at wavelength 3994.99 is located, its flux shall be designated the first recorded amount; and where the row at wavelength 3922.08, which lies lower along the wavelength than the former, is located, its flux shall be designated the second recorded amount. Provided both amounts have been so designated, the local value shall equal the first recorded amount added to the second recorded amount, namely 172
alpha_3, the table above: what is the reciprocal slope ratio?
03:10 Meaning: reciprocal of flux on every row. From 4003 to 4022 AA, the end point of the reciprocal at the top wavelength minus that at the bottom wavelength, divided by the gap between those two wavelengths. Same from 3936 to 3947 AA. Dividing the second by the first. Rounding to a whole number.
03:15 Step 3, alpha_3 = 48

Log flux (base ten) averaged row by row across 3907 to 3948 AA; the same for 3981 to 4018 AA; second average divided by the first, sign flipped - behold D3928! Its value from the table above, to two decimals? -1.07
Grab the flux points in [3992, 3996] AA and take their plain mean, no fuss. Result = 90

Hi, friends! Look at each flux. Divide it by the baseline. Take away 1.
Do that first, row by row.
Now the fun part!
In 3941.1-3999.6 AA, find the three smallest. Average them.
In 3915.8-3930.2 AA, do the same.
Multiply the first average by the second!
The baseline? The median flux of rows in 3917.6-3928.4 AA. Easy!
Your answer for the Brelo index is 0.11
